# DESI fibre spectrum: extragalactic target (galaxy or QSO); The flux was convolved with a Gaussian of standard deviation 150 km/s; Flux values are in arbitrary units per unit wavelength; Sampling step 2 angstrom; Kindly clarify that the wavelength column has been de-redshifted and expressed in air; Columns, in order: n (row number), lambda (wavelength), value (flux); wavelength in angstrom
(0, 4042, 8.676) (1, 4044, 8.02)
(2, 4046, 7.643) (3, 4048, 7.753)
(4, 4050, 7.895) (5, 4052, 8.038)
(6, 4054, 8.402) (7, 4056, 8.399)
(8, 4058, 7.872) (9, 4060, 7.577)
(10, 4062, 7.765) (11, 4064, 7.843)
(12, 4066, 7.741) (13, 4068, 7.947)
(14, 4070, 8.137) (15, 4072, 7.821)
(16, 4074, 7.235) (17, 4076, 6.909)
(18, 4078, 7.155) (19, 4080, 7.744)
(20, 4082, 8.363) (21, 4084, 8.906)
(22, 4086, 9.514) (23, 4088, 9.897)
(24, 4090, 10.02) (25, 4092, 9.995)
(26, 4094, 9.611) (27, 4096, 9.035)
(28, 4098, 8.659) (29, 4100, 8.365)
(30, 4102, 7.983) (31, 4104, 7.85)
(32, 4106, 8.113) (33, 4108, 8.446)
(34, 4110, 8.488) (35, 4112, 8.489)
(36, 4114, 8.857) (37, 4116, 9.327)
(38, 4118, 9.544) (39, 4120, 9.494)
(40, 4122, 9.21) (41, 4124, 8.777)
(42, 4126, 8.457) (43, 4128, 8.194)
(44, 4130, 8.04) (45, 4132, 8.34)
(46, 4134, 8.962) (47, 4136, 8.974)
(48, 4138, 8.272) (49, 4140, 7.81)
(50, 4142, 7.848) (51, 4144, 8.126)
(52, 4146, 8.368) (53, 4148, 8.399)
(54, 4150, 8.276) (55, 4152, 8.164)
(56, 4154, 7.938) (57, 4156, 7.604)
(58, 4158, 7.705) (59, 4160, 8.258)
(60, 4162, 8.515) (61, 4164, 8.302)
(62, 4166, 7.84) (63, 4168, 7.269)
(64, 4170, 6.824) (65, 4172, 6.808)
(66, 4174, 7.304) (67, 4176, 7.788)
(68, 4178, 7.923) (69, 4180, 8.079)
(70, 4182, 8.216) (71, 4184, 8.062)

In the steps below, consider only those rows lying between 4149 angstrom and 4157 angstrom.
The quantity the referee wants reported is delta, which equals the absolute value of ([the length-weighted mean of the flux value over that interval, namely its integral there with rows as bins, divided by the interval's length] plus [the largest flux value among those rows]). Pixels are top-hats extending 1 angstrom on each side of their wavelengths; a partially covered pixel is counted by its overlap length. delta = 16.3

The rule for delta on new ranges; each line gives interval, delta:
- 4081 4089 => 19.1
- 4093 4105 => 18.2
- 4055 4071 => 16.3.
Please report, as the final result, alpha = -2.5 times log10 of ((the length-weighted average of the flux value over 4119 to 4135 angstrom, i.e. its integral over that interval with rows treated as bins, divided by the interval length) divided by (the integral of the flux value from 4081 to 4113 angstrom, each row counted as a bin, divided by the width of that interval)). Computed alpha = 0.02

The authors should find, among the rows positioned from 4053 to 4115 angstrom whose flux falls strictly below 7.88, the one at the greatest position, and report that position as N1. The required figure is 4104 angstrom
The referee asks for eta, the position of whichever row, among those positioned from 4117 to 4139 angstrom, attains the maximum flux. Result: 4118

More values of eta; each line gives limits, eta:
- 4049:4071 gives 4054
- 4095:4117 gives 4116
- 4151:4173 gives 4162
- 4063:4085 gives 4084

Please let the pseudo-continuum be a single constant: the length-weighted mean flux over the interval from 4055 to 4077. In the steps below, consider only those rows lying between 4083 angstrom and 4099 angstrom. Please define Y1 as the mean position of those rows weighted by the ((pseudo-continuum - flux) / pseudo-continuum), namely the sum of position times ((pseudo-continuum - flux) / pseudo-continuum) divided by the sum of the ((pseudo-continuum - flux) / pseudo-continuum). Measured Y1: 4090.6 angstrom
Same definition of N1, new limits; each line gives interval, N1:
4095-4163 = 4158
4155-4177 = 4176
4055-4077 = 4076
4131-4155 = 4142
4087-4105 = 4104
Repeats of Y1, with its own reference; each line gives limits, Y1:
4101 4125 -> 4116.4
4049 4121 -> 4097.5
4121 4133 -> 4125.5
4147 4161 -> 4152.0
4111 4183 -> 4127.1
